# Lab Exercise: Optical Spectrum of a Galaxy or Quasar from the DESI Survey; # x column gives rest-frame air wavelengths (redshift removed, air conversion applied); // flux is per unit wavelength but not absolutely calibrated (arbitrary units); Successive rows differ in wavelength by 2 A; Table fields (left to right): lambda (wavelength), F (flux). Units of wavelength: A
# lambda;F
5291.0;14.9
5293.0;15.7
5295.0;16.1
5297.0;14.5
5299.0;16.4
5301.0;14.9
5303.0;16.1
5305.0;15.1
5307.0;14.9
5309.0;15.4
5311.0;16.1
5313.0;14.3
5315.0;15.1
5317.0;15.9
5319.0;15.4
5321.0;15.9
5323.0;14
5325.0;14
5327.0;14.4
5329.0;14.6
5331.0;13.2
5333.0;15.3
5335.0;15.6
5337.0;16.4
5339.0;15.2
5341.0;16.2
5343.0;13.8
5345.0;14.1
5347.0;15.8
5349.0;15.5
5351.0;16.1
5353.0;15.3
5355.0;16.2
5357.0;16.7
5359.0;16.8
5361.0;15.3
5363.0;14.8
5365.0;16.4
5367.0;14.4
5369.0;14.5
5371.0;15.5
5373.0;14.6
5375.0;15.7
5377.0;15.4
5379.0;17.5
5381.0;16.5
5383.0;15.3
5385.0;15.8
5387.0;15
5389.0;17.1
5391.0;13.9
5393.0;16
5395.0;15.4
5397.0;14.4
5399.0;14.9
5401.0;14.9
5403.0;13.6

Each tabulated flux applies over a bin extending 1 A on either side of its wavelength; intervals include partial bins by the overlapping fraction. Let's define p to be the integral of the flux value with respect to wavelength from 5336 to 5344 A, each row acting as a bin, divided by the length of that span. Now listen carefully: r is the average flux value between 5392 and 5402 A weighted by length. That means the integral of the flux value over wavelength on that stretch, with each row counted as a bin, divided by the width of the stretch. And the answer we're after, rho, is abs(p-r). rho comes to 0.3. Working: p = 15.4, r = 15.1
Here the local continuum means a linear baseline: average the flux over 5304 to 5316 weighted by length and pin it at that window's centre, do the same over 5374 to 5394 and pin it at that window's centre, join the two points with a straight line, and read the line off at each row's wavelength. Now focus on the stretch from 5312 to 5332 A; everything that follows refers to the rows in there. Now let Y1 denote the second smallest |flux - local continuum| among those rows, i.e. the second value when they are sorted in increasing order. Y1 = 0.17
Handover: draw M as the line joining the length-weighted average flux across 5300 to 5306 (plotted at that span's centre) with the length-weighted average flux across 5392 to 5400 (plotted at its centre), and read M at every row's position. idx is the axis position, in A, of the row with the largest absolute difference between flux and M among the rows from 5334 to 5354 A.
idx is 5343.0 A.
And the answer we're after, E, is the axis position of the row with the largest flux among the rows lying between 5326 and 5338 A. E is 5337.0 A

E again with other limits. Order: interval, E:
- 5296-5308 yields 5299.0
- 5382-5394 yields 5389.0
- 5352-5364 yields 5359.0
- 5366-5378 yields 5375.0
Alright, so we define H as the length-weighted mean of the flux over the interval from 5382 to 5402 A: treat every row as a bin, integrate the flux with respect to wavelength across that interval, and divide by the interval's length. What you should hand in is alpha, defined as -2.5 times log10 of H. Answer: -2.960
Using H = 15.3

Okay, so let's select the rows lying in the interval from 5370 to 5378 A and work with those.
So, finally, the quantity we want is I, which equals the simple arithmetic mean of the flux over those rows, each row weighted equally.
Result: 15.3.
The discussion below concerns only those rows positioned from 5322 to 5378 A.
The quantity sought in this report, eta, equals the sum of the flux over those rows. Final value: 426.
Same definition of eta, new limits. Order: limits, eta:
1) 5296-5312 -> 123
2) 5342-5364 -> 170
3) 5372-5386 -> 111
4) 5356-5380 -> 188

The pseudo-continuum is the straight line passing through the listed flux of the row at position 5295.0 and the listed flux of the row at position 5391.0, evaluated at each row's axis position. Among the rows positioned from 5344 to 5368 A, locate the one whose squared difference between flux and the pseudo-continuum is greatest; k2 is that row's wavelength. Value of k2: 5359.0 A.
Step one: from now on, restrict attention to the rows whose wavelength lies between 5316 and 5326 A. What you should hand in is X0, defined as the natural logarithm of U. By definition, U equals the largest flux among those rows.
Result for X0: 2.77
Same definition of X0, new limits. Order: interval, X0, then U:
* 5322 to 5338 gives 2.80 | 16.4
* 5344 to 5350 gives 2.76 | 15.8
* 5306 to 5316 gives 2.78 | 16.1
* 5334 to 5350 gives 2.80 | 16.4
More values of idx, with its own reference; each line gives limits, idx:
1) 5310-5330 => 5323.0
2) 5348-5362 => 5359.0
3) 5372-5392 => 5379.0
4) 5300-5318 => 5313.0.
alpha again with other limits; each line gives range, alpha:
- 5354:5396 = -2.987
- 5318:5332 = -2.903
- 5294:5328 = -2.955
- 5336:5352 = -2.968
